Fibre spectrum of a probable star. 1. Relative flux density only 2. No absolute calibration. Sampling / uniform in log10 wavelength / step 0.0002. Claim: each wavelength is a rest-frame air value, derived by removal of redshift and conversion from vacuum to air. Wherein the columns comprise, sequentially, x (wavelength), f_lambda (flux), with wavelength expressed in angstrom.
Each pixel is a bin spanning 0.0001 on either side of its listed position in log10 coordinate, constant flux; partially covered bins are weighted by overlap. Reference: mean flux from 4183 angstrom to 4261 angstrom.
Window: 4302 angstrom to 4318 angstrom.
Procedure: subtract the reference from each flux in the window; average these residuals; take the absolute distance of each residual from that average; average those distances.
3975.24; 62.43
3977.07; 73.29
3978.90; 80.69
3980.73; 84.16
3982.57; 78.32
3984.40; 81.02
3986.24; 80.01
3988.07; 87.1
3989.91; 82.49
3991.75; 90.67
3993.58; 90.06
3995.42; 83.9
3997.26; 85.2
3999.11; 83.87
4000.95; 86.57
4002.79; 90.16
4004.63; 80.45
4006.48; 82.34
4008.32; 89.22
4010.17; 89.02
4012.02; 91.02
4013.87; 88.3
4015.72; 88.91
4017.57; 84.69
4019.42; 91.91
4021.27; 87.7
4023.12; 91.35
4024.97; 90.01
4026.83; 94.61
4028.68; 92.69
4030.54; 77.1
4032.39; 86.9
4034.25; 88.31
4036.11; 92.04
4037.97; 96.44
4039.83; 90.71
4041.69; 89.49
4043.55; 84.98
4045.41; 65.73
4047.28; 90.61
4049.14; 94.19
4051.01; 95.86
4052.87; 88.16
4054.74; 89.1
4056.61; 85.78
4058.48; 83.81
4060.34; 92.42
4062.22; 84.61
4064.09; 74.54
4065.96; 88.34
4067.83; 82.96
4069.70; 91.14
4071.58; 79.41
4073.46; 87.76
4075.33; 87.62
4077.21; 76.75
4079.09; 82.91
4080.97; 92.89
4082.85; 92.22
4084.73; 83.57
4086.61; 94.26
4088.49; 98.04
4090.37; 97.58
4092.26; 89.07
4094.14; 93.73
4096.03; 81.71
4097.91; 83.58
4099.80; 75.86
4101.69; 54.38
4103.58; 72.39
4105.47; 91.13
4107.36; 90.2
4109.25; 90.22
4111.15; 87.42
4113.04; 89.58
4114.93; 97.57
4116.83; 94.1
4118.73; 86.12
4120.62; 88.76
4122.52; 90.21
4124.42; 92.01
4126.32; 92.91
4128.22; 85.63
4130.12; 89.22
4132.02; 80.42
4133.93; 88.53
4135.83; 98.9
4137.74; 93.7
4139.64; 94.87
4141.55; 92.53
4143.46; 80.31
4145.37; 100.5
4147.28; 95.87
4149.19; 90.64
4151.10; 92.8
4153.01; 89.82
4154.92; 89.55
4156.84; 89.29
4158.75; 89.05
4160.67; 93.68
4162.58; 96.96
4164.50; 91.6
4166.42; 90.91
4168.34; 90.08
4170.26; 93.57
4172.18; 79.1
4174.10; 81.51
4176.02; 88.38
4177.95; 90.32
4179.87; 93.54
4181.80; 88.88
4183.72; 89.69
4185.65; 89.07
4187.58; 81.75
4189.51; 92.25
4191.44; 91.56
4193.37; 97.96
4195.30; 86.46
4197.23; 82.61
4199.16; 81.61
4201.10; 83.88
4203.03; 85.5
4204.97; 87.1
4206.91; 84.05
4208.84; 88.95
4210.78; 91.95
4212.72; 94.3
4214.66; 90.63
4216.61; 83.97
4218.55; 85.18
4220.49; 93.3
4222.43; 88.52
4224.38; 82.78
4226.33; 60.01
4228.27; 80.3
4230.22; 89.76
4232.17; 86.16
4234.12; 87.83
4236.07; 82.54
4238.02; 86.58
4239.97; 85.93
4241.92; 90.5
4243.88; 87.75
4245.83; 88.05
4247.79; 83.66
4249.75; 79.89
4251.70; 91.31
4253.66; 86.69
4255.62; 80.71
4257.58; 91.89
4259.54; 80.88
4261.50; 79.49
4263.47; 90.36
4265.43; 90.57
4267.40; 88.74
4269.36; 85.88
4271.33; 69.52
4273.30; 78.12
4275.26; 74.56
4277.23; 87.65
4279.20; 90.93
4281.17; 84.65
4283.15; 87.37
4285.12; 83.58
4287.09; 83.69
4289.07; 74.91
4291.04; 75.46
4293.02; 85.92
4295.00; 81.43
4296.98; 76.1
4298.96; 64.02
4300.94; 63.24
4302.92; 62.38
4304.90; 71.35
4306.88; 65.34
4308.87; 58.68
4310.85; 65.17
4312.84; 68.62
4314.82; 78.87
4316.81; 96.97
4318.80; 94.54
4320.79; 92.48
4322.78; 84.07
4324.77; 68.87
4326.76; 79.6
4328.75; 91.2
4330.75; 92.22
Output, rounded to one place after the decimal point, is 8.6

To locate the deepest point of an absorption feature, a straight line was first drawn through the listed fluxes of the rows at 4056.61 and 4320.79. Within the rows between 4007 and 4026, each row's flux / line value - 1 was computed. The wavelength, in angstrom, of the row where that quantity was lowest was 4017.57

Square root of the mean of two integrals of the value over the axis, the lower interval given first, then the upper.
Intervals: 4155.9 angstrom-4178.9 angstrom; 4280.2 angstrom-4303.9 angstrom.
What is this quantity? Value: 44.1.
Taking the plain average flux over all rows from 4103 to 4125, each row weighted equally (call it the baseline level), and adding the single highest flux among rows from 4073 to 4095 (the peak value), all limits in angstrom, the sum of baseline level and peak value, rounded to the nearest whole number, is 187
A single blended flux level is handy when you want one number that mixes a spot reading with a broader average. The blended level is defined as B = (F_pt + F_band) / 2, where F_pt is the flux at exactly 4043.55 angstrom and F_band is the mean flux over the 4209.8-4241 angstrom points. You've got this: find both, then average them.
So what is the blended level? 85.3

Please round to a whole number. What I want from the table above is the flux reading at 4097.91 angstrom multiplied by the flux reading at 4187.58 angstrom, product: 6833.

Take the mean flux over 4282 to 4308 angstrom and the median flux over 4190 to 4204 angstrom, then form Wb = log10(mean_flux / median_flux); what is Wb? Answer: -0.057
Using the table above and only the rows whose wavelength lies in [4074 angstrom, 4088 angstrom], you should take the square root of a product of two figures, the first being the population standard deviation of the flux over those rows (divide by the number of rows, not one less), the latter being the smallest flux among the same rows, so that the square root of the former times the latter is 21.4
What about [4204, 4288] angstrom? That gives 19.5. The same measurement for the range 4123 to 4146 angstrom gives 22.1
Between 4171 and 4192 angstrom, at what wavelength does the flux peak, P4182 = 4179.87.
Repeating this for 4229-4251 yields 4241.92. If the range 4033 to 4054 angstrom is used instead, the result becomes 4037.97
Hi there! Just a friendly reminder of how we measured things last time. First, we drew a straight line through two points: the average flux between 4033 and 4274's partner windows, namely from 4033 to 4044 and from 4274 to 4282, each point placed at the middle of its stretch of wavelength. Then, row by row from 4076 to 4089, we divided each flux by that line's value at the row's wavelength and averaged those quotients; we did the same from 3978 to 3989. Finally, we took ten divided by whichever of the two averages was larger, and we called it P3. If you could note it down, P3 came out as 10.1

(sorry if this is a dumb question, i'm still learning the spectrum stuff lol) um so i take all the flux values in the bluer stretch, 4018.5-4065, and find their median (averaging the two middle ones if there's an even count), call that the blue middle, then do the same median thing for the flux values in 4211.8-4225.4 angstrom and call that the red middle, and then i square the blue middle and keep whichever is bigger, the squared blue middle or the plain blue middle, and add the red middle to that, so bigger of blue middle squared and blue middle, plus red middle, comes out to 8097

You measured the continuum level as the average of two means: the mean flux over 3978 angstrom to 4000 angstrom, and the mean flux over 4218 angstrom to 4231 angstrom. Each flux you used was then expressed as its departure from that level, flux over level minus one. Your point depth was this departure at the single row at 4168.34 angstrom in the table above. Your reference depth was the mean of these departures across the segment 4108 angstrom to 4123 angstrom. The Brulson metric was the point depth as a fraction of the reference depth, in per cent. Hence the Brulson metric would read 94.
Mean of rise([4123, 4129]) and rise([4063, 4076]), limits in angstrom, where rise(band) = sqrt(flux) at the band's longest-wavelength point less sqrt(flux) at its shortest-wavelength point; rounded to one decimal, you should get 0.2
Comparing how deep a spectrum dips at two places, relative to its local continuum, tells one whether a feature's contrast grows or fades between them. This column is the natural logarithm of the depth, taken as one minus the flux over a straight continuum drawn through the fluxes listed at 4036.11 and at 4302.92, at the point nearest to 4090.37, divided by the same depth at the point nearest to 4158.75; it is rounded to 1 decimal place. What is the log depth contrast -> 0.0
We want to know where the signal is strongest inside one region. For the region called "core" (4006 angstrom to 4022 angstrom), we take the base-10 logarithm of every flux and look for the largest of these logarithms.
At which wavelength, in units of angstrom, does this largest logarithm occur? 4019.42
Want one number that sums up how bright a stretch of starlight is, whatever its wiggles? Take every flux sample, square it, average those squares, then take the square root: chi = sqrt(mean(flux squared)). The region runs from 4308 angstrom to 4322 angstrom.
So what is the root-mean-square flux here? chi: 80.6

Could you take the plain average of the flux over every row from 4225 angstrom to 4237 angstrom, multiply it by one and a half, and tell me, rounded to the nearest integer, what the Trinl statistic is 122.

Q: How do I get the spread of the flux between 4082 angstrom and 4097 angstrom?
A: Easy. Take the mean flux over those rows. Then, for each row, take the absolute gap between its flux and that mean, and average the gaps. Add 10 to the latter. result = 14.9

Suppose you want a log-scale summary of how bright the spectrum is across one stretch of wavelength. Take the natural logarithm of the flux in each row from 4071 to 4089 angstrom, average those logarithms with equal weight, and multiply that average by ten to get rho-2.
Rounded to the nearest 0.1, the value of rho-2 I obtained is 44.7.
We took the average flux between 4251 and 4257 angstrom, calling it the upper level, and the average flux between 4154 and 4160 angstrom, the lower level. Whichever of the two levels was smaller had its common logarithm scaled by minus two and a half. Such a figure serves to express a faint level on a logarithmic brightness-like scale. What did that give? -4.84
